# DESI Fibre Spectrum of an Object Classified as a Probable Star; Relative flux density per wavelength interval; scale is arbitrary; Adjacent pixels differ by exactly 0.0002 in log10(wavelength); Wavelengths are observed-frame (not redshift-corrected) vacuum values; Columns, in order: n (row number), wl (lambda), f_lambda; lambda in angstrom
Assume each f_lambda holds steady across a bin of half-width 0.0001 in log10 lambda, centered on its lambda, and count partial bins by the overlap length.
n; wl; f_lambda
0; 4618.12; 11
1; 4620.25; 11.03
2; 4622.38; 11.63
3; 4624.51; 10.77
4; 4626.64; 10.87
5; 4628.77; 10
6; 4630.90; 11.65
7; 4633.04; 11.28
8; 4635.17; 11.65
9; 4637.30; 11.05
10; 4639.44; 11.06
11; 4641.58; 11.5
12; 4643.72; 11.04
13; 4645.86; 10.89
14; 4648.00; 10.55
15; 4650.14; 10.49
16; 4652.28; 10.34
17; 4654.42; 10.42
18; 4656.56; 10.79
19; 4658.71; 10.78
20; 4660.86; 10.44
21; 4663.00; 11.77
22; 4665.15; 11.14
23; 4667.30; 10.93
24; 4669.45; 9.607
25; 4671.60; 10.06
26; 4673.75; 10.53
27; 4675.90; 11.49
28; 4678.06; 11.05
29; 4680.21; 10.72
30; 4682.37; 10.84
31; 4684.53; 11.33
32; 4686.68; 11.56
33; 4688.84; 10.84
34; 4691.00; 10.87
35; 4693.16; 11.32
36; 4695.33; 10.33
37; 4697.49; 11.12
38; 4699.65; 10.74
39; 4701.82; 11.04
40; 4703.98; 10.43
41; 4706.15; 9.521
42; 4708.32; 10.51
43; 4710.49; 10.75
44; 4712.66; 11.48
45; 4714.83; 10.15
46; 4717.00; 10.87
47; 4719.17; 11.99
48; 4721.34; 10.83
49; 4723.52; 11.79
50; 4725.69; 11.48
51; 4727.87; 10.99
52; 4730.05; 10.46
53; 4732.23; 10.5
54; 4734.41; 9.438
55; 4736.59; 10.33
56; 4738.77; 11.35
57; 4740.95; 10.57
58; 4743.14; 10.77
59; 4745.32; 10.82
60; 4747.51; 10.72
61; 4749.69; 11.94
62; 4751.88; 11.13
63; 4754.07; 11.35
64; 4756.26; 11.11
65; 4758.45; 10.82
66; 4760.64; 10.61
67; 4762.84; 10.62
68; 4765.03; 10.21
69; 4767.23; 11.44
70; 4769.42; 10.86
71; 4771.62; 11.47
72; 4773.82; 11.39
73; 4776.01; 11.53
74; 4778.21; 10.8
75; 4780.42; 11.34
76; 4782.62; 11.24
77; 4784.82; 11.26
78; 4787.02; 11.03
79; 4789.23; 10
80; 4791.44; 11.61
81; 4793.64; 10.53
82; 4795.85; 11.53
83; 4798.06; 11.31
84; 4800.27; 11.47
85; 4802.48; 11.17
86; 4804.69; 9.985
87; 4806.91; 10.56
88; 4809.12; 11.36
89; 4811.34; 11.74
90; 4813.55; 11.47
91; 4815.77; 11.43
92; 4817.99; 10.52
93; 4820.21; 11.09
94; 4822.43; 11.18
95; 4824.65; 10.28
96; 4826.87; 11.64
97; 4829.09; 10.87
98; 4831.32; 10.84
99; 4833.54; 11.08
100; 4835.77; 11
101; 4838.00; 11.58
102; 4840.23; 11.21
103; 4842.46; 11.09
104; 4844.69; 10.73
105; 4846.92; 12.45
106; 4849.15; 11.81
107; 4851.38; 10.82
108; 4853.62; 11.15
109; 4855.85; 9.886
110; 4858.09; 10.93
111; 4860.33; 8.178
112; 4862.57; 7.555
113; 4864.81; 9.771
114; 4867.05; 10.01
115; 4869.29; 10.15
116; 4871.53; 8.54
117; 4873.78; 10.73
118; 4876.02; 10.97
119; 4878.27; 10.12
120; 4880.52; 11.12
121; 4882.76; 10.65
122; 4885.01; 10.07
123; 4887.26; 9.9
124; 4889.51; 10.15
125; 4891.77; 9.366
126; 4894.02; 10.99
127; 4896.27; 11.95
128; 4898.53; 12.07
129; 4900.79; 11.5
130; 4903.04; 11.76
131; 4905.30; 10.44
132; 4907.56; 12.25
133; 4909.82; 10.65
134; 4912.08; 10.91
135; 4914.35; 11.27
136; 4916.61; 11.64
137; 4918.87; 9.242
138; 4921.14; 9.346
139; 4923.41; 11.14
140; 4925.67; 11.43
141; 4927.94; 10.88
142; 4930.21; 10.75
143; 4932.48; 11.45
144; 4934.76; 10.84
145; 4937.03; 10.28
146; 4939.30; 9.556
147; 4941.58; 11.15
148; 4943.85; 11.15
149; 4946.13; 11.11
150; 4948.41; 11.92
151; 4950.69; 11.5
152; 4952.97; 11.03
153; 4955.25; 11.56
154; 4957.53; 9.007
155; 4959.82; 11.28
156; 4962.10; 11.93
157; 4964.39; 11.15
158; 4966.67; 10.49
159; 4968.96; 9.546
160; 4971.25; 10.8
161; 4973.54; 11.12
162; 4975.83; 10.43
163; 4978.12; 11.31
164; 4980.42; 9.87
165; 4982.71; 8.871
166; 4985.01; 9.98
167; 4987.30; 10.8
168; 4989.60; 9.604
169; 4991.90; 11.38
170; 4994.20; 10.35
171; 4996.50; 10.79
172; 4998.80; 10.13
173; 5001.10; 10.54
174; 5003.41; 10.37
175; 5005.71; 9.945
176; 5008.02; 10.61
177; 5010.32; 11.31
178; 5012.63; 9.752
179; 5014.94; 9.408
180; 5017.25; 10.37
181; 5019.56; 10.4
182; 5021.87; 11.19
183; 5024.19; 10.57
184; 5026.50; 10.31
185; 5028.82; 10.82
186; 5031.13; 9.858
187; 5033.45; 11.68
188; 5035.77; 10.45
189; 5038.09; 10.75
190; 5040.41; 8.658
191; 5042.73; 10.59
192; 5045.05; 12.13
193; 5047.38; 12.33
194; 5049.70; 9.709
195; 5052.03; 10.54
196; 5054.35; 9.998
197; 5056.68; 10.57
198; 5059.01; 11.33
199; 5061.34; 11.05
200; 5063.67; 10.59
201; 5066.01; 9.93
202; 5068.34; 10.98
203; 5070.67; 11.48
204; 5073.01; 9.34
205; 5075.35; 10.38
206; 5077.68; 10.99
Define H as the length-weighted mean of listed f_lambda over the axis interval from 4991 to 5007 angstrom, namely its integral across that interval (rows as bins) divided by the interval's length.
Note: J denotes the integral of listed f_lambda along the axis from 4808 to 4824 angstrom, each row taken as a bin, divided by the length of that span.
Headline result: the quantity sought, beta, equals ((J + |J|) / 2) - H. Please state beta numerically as 0.7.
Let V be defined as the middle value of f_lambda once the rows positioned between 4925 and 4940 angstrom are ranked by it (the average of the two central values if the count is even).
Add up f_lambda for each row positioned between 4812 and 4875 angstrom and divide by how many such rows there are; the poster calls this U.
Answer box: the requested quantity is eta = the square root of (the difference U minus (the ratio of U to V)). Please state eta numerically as 3.11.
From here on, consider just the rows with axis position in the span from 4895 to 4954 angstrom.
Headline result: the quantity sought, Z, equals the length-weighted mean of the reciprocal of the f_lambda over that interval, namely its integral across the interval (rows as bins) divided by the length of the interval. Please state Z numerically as 0.0910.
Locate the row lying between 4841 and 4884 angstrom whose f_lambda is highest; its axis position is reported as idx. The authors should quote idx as 4846.92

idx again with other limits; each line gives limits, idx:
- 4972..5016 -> 4991.90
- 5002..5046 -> 5045.05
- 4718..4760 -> 4719.17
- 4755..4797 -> 4791.44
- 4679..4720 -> 4719.17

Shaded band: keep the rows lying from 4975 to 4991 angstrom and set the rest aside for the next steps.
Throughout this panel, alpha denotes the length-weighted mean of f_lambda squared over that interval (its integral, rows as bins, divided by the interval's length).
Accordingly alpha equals 103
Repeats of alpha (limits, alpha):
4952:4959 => 113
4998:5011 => 110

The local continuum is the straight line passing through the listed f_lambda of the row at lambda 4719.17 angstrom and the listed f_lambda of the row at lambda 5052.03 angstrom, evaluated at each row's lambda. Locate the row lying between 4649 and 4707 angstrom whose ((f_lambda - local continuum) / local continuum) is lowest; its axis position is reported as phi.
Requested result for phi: 4669.45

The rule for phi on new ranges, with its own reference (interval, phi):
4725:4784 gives 4734.41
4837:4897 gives 4862.57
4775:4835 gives 4789.23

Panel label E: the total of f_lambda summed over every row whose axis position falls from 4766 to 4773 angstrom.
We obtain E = 33.8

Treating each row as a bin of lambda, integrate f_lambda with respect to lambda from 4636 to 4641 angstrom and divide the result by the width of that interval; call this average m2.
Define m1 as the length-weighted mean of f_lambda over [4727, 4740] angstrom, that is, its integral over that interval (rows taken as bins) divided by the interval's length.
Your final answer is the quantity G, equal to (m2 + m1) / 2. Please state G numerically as 10.8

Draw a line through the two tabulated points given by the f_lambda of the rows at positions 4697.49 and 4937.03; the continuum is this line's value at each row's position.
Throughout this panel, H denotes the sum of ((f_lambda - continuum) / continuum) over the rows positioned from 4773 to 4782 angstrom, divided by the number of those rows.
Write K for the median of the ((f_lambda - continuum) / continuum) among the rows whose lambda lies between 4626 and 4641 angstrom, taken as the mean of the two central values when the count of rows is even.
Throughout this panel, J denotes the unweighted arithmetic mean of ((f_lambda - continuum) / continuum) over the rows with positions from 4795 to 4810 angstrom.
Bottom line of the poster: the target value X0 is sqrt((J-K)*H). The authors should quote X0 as 0.045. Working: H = 0.039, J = 0.03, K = -0.023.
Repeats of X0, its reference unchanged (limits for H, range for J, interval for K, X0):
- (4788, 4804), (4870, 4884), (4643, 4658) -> 0.039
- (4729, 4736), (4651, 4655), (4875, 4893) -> 0.061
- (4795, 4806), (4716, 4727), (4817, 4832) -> 0.020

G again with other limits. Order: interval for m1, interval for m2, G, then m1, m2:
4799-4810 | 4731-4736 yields 10.5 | 10.9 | 10.0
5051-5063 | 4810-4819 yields 11.0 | 10.7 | 11.3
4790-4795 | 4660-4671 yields 10.9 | 11.0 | 10.8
